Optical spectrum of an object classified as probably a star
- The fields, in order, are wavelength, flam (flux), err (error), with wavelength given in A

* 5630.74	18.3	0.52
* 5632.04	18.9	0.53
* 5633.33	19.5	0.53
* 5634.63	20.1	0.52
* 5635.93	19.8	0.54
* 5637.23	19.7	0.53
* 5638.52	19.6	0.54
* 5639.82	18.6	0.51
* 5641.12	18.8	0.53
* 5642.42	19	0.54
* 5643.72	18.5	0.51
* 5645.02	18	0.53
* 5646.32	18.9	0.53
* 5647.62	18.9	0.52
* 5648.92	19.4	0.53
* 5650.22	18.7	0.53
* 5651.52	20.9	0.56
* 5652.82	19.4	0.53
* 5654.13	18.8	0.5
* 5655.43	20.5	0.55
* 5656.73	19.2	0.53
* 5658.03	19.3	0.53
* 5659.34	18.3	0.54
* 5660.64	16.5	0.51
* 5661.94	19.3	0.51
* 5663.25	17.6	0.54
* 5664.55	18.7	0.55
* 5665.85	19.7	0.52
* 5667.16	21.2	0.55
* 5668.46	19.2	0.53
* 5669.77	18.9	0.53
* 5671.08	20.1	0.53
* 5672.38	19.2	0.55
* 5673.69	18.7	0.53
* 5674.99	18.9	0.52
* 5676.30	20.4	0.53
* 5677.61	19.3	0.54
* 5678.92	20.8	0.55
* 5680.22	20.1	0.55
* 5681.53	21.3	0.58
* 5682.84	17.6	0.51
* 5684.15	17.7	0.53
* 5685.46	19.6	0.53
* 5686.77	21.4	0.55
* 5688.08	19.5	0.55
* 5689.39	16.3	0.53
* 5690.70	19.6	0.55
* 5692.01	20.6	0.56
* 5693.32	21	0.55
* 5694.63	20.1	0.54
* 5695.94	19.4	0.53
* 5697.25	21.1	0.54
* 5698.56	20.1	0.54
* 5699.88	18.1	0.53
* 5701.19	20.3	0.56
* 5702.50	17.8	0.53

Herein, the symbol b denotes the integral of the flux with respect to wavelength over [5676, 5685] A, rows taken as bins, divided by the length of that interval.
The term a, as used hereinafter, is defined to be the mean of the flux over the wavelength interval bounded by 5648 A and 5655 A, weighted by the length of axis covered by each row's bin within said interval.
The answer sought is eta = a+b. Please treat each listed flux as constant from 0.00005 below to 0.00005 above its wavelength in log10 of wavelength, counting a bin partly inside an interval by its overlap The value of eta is 39.0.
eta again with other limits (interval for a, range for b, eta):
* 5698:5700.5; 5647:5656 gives 38.5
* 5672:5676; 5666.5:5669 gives 39.3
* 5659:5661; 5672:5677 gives 36.7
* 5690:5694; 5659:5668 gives 39.2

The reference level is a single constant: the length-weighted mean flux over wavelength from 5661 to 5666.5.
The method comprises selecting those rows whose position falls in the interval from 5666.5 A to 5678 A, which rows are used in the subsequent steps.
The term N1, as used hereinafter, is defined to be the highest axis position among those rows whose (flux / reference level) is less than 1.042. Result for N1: 5677.61 A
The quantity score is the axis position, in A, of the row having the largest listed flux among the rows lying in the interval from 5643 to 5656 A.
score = 5651.52 A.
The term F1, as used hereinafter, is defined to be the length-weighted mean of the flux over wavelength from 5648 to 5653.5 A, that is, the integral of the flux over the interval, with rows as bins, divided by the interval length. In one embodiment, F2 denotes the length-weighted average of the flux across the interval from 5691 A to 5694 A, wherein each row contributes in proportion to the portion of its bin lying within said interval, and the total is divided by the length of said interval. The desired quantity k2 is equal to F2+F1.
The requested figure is 40.2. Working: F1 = 19.5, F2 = 20.7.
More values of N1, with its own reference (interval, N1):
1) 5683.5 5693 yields 5689.39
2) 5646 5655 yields 5654.13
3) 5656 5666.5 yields 5664.55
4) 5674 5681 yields 5677.61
